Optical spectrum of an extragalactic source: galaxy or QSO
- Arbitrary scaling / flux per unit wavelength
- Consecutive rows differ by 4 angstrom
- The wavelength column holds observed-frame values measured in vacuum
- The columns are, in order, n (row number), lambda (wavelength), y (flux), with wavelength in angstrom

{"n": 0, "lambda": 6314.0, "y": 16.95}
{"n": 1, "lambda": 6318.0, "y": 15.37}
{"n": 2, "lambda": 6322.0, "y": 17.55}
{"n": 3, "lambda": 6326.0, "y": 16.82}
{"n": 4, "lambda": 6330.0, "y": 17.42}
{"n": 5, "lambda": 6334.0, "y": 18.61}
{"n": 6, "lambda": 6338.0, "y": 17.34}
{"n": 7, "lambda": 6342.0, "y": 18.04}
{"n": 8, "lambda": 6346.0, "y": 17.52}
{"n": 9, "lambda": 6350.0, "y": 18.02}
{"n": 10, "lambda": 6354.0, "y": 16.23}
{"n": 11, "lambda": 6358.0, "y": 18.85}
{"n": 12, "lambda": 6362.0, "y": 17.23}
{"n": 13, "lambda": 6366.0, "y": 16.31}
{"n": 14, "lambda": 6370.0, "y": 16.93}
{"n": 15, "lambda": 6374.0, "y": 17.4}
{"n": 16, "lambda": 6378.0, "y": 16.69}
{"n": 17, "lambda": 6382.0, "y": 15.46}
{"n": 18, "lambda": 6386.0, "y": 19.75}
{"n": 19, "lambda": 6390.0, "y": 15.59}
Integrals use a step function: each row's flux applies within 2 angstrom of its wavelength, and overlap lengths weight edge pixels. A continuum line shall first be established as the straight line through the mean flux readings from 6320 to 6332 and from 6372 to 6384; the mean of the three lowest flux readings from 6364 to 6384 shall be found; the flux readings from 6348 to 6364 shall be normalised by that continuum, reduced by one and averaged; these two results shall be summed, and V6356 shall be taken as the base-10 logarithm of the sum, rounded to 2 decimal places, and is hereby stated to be 1.21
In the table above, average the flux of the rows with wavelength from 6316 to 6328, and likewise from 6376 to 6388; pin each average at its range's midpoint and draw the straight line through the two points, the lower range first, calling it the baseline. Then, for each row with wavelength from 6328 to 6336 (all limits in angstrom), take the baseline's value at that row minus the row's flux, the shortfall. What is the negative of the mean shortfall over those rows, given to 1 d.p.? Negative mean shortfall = 1.3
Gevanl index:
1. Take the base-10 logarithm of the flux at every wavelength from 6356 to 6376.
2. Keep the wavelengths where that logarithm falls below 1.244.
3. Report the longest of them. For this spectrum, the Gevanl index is 6374.0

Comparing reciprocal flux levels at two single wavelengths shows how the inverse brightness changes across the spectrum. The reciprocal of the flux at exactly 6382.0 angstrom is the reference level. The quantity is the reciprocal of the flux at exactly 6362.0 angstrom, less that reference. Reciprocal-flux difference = -0.0066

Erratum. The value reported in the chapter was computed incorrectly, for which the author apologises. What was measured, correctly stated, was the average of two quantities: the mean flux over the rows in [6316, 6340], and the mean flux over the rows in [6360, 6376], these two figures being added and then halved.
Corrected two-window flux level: 17.1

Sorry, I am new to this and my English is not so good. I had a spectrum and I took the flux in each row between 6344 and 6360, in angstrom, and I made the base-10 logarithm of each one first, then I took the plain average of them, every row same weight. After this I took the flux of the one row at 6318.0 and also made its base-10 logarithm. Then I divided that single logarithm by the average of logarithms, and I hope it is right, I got 0.95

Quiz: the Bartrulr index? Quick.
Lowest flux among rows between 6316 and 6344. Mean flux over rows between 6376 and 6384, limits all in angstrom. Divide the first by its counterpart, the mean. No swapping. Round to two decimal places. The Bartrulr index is 0.96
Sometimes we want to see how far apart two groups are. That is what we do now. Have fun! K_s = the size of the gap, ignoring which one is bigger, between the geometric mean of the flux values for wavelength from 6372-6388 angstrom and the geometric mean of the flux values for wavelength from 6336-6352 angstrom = 0.47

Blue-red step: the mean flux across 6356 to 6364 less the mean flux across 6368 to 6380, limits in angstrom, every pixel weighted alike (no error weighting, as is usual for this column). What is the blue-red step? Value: 1.0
